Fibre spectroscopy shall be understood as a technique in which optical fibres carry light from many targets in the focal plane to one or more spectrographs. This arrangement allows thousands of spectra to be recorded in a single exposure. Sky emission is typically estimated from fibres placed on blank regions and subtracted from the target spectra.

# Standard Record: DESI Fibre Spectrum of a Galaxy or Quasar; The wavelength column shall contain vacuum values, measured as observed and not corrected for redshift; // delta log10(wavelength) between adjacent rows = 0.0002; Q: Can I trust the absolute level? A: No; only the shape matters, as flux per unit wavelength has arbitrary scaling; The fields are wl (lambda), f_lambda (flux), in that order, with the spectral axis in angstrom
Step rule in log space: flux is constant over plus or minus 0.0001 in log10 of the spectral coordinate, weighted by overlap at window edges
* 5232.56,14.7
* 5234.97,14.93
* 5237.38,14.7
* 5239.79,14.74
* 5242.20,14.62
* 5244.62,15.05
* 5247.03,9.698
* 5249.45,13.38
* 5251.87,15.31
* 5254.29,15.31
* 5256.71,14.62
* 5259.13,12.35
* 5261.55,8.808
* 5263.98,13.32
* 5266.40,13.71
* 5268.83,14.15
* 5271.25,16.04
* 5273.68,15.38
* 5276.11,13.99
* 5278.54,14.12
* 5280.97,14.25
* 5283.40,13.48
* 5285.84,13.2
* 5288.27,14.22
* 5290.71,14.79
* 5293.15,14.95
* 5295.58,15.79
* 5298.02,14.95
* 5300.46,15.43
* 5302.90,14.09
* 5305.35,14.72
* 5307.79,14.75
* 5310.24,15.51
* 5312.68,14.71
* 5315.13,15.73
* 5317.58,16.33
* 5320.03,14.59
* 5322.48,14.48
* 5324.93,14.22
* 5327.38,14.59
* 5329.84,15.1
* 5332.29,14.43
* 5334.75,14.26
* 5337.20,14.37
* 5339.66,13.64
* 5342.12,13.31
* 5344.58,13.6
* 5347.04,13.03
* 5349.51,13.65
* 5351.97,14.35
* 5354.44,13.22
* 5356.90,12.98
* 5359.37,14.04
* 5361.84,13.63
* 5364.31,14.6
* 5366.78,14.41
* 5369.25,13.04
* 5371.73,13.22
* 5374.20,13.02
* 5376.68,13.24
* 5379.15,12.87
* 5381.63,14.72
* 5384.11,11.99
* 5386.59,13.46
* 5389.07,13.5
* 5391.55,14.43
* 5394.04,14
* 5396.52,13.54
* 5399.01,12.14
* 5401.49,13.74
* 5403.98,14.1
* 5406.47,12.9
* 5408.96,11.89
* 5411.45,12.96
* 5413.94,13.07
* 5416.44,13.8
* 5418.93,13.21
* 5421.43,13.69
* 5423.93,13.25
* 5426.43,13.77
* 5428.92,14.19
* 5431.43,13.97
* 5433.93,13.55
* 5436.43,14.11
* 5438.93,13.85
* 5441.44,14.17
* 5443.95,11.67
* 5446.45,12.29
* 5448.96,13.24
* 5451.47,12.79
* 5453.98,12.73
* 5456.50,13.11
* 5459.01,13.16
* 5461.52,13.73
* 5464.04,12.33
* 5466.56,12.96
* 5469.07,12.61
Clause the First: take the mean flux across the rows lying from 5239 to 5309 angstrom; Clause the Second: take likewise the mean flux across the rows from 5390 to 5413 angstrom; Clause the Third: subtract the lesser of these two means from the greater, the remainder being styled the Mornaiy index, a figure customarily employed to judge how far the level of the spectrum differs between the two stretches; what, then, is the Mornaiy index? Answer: 0.81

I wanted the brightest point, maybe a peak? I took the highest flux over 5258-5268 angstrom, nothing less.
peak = 13.71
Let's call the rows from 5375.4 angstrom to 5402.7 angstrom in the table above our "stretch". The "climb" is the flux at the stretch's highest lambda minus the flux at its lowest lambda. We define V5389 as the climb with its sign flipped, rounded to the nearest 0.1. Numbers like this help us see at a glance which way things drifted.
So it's -0.5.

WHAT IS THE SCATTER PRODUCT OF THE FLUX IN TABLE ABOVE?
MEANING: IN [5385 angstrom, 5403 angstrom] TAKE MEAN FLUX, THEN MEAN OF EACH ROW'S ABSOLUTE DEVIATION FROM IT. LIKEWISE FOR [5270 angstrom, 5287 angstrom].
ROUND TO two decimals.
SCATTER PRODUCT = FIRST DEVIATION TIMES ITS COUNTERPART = 0.34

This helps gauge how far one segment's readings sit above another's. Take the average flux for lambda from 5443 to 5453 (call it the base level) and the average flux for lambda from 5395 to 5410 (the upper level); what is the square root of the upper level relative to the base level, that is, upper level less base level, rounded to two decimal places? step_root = 0.74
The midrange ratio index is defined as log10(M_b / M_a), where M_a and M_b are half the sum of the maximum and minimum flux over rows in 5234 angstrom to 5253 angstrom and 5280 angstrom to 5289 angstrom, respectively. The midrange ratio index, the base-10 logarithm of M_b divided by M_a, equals 0.040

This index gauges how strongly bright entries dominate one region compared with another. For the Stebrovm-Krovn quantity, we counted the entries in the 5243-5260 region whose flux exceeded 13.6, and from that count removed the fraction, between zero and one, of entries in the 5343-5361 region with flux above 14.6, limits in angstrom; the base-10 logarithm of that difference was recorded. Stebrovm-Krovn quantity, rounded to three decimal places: 0.602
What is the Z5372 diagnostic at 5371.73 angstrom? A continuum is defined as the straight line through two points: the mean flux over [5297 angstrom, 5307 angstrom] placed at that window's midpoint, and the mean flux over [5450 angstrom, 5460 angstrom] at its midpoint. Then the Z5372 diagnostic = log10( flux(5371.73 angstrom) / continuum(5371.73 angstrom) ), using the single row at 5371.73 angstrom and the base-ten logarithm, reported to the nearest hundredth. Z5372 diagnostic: -0.02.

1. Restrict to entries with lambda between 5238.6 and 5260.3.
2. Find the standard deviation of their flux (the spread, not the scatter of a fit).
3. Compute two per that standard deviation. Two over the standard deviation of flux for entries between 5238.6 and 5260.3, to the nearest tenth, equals 1.1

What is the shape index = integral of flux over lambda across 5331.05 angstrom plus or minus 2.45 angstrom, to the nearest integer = 72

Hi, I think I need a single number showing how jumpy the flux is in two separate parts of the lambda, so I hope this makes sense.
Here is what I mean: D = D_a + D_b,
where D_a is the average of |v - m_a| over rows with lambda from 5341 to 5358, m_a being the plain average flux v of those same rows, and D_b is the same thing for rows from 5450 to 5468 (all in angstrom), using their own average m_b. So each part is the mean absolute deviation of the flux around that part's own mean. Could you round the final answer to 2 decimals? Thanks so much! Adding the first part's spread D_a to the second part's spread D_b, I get 0.67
